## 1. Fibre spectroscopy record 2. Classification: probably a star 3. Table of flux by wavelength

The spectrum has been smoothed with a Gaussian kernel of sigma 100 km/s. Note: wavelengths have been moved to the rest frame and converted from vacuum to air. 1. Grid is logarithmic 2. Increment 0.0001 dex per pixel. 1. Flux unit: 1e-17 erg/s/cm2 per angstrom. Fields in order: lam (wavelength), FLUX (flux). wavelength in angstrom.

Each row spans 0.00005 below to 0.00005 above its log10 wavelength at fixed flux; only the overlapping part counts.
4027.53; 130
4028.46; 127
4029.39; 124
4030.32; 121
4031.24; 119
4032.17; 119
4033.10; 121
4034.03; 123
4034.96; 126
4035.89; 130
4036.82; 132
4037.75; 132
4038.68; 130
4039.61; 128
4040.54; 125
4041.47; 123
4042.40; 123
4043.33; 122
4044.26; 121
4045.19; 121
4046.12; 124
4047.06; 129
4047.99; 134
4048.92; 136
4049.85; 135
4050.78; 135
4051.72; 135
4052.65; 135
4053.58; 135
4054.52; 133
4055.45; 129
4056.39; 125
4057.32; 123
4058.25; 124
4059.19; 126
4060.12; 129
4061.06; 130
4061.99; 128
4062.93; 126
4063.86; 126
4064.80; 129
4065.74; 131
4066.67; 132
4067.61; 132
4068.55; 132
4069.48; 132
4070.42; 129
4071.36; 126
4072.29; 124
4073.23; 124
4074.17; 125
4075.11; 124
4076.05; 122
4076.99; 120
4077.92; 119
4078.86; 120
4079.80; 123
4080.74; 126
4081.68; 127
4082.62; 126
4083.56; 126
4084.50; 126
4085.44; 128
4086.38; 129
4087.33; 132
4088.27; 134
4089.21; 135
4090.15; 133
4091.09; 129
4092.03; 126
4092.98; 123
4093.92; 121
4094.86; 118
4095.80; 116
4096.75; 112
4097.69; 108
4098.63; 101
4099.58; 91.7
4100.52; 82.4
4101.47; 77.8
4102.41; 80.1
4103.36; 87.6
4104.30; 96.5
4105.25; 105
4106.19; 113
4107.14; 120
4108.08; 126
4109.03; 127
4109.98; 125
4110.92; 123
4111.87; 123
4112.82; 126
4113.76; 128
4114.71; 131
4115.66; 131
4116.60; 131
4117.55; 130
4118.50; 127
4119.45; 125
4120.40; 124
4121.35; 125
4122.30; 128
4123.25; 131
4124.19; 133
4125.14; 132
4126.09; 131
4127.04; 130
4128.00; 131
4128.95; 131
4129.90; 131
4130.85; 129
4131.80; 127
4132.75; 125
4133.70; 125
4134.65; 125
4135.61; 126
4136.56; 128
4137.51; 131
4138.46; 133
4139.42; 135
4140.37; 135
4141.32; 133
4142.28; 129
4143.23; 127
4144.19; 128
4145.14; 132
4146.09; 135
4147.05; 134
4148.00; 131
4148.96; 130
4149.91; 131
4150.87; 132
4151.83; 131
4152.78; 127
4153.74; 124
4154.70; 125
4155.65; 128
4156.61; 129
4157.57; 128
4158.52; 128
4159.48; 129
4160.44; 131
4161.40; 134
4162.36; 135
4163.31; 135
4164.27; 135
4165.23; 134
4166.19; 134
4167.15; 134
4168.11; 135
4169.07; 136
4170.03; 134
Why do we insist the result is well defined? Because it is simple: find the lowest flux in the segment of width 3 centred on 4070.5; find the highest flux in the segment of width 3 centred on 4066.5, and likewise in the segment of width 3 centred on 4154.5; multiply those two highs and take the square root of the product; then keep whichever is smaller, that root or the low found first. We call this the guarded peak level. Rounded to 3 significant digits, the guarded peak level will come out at 126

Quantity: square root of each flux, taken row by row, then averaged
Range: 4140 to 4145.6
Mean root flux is 11.4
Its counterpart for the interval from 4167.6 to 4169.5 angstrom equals 11.6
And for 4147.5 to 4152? 11.4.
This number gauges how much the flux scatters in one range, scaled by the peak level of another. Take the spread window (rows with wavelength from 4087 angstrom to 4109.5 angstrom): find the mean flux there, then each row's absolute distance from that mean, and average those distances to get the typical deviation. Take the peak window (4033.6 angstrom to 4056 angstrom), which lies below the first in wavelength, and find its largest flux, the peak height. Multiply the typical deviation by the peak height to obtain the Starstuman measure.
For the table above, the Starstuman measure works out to 2050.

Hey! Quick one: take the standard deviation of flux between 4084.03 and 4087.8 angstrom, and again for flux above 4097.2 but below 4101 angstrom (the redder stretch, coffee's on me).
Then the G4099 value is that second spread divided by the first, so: 4.5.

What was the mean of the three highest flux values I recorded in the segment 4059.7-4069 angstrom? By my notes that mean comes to 132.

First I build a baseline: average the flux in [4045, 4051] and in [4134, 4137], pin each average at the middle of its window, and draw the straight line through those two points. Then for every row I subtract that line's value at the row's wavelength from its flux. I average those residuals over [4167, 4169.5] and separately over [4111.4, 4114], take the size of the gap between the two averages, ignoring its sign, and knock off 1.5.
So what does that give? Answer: 11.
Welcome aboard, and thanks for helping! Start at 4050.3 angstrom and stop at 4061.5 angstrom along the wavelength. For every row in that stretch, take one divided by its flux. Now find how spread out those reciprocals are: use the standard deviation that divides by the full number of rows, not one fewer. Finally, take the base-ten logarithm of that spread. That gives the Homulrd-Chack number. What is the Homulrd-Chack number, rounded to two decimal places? -3.58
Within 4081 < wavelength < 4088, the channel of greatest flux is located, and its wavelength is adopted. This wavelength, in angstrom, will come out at 4087.33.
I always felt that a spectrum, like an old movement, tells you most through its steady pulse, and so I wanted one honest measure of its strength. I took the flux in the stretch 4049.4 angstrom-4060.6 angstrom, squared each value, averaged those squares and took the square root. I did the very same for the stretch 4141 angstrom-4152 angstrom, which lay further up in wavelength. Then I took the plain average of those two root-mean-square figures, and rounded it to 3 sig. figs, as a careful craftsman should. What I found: 131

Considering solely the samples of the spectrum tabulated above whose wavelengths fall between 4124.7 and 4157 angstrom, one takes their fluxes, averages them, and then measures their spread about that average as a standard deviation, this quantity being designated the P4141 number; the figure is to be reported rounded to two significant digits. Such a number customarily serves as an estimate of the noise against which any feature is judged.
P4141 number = 3.1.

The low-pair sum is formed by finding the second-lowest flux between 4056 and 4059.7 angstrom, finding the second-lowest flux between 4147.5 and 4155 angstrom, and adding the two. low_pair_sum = 249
